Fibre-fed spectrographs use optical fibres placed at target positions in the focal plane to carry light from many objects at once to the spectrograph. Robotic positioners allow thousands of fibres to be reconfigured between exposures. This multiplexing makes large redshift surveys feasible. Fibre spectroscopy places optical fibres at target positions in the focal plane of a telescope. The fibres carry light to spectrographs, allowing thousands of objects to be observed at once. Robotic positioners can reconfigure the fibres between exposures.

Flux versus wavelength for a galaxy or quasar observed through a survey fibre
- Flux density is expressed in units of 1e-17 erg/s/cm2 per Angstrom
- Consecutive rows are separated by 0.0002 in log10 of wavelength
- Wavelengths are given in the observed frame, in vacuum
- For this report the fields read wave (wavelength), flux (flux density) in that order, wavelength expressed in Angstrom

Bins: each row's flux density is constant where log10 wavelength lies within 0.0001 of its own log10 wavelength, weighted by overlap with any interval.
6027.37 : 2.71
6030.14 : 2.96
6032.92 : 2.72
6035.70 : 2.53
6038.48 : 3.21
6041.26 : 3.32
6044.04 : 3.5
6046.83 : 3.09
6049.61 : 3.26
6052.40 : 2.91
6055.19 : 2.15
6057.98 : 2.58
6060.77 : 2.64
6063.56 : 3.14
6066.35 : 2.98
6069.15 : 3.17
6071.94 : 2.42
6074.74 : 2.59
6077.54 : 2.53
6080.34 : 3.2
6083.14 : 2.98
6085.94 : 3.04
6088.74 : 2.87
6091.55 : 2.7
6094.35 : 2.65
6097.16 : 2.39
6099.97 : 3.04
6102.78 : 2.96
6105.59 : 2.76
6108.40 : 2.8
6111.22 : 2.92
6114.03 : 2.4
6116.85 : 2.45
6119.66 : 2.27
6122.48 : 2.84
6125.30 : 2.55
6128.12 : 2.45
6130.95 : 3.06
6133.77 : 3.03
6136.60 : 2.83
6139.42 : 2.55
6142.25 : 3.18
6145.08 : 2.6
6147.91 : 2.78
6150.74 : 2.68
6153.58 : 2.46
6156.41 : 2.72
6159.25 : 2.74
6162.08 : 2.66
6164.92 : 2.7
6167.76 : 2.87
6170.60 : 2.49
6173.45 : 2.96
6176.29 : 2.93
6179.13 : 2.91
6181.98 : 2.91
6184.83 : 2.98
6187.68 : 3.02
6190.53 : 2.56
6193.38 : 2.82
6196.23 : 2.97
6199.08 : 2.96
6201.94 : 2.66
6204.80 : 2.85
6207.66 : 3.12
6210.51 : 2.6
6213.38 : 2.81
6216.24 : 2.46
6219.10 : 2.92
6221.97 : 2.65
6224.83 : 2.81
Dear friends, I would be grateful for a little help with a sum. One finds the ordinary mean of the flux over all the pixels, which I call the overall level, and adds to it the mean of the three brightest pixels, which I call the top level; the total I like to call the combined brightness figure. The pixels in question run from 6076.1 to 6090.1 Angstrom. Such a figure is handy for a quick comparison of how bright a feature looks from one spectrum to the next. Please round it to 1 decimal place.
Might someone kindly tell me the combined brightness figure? 6.0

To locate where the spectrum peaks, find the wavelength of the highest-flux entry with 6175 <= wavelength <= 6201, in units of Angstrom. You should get 6187.68 Angstrom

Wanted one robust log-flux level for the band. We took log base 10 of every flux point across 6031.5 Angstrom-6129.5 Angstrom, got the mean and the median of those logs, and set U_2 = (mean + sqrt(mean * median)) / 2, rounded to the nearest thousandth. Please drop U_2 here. 0.445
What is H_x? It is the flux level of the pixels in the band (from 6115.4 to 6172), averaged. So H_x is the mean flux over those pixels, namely 2.70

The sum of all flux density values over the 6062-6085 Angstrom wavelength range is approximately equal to 23.0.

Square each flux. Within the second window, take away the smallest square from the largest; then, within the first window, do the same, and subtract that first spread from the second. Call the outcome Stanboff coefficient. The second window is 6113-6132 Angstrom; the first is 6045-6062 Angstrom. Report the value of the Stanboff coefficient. -1.8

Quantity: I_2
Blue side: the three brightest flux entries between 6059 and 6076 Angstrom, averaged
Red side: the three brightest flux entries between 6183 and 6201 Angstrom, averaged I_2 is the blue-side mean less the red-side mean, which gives 0.11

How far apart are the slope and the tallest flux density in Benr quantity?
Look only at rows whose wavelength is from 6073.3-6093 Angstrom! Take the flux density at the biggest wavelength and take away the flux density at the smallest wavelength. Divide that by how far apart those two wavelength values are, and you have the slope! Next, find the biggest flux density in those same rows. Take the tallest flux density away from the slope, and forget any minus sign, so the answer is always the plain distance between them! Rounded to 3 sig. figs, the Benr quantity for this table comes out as 3.19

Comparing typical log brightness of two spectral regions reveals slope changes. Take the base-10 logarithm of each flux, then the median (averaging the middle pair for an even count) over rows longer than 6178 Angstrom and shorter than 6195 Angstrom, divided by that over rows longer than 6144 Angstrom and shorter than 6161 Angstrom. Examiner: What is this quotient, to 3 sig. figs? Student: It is 1.08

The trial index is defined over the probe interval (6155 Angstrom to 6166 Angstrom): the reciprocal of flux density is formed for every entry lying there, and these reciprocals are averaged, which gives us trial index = 0.370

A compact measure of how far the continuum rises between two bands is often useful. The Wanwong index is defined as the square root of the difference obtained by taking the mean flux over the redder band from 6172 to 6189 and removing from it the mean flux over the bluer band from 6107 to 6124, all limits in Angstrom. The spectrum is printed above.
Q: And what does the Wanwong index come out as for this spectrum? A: 0.58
